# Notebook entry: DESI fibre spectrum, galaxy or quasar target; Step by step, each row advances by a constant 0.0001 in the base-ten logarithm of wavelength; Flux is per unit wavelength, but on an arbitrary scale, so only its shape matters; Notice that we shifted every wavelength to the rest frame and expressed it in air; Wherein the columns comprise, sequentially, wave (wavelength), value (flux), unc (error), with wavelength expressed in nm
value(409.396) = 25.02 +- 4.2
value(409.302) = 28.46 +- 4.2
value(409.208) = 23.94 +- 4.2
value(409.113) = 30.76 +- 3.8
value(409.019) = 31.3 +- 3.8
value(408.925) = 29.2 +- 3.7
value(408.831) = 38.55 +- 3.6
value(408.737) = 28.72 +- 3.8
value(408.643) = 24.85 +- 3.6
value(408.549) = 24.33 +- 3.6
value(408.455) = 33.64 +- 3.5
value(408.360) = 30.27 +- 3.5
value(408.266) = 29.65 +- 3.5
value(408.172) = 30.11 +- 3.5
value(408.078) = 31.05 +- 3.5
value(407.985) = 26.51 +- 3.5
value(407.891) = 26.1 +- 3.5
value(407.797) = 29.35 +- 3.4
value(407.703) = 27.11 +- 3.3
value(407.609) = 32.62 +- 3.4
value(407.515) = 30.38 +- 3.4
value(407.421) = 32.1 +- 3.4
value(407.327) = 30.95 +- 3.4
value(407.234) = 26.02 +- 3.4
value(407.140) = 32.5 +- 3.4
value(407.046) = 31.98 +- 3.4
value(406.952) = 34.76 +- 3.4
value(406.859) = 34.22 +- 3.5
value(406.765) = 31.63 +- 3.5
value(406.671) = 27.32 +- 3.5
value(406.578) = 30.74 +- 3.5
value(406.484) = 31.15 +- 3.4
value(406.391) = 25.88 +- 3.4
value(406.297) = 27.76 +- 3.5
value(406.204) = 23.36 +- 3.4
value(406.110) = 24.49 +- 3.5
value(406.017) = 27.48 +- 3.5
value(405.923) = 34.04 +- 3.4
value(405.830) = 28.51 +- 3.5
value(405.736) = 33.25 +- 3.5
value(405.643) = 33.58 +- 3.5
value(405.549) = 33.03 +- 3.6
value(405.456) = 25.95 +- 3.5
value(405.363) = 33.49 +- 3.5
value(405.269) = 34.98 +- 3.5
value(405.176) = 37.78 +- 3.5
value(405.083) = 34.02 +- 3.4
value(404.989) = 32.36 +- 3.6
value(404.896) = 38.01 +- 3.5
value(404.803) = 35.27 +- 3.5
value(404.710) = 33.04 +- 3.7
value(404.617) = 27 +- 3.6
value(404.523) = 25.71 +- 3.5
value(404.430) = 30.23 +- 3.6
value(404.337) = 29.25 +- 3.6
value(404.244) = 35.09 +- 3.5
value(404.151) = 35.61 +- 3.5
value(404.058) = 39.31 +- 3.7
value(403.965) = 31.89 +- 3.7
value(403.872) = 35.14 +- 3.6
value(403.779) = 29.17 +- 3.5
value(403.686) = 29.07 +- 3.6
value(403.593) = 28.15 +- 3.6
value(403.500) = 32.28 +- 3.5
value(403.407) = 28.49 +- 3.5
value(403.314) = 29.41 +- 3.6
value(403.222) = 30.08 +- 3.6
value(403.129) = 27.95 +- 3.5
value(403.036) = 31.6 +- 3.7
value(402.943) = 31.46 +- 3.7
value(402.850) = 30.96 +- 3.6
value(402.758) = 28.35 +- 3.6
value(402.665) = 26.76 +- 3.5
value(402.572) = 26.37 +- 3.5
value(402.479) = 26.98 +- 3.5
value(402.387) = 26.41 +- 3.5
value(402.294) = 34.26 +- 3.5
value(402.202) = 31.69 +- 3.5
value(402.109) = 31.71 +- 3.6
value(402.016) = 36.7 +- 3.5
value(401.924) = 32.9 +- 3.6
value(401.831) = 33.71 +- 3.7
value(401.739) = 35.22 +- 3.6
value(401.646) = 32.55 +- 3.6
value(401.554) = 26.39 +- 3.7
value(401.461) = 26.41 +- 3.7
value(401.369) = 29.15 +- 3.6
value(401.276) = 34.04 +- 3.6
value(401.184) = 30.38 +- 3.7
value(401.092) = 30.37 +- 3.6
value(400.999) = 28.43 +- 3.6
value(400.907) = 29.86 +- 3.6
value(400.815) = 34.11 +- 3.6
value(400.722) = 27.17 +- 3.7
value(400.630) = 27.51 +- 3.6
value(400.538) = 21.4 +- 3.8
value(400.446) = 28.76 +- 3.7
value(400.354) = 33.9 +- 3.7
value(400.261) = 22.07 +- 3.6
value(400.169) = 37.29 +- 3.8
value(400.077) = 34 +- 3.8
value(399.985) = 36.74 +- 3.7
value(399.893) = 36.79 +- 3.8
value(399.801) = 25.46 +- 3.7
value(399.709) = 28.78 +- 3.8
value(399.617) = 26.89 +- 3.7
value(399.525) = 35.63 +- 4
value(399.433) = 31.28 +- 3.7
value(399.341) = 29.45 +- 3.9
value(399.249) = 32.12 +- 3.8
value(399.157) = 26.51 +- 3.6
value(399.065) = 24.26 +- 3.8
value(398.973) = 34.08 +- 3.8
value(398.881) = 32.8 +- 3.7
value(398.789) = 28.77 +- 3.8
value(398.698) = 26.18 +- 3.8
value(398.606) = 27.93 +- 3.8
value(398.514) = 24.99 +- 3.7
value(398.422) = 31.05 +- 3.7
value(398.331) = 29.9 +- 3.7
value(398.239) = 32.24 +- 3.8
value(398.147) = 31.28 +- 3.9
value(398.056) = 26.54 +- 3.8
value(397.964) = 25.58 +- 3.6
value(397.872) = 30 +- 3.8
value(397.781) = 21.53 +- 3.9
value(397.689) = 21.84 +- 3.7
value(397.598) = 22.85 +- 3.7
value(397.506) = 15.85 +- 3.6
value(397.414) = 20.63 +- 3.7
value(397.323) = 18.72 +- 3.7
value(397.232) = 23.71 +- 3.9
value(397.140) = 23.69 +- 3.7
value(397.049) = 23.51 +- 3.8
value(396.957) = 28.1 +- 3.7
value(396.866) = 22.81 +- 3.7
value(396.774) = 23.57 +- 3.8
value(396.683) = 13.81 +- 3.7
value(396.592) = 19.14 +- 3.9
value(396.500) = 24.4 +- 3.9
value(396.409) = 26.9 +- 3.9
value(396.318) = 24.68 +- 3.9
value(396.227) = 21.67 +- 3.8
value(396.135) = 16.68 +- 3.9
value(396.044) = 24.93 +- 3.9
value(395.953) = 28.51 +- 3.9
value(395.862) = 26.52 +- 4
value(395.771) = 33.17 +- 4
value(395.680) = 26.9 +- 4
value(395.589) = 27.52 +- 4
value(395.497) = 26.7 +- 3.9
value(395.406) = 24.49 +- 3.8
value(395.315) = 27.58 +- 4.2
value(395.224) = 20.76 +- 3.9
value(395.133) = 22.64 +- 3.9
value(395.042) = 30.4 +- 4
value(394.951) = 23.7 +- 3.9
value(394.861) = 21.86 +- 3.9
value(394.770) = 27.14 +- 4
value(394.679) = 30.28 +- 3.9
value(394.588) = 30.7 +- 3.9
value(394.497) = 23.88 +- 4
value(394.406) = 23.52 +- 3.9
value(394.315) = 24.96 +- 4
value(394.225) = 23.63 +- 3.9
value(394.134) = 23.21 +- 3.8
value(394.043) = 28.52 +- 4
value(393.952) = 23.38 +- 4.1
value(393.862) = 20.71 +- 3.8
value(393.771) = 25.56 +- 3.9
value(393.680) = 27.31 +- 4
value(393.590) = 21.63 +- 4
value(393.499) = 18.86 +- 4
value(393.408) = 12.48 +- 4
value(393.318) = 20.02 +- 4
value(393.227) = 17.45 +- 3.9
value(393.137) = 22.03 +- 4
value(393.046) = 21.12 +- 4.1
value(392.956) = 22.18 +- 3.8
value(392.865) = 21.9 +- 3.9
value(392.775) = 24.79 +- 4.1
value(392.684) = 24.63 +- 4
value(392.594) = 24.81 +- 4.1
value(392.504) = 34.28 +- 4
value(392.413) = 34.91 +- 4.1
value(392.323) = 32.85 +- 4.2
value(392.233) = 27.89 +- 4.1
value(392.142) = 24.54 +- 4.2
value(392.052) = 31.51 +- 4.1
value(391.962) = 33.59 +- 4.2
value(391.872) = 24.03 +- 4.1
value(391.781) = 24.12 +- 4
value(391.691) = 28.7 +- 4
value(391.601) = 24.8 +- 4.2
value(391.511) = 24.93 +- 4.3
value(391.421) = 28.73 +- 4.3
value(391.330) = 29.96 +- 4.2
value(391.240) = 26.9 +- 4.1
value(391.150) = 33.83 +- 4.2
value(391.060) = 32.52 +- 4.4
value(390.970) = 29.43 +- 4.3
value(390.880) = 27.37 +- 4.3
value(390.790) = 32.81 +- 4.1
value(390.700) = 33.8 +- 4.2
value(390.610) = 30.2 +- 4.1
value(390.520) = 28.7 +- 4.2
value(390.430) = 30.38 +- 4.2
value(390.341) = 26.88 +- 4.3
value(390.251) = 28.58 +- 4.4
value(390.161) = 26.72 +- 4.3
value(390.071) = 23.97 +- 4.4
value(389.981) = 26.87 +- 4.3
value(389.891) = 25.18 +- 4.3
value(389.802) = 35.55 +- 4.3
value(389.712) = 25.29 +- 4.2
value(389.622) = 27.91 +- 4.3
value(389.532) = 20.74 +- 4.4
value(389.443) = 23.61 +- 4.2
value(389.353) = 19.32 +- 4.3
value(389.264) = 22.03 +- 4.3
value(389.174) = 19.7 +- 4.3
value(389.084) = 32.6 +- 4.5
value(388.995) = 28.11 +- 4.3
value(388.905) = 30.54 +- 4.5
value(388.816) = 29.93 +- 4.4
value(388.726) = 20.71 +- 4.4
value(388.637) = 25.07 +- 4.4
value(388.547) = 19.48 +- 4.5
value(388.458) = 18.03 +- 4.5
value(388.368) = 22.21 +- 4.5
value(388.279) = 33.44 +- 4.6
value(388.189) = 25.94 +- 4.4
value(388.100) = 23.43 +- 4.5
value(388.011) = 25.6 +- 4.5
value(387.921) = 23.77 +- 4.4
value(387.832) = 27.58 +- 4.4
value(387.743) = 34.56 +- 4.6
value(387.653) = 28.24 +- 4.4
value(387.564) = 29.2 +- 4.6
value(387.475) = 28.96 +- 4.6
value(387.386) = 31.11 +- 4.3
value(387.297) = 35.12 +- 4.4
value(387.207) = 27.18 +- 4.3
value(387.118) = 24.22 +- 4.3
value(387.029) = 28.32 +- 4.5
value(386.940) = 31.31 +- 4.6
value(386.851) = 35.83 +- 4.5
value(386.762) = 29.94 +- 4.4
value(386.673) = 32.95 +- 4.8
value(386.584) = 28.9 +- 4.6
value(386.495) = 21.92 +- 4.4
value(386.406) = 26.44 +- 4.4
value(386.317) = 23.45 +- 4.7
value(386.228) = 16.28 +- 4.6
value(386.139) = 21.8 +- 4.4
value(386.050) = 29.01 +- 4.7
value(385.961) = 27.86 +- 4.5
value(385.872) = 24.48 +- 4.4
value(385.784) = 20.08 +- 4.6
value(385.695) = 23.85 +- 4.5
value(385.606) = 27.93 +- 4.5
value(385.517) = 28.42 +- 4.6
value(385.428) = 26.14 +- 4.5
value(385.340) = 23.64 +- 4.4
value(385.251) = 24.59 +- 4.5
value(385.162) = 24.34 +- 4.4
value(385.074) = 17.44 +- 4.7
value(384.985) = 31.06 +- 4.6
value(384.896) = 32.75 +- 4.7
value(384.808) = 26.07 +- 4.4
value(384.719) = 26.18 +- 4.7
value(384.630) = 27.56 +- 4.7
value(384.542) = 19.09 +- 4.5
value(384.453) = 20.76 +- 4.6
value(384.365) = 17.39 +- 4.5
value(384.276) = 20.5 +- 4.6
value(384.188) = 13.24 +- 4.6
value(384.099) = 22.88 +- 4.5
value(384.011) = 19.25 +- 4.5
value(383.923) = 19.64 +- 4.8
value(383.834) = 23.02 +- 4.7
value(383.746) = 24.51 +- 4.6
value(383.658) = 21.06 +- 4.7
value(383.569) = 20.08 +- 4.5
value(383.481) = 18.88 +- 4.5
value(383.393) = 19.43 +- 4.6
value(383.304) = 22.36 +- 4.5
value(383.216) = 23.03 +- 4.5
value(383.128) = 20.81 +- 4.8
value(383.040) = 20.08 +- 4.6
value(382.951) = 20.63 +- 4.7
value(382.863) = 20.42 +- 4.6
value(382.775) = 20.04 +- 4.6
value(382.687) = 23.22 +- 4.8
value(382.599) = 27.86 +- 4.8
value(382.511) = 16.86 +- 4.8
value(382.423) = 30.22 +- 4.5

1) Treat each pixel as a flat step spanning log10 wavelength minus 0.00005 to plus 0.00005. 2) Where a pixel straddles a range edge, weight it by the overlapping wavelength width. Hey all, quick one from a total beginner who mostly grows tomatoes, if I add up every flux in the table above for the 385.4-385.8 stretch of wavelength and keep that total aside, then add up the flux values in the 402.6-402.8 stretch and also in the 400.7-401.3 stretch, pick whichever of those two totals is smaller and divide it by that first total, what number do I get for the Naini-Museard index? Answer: 0.44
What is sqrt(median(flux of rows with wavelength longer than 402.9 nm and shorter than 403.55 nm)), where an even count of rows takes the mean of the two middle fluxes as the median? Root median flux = 5.48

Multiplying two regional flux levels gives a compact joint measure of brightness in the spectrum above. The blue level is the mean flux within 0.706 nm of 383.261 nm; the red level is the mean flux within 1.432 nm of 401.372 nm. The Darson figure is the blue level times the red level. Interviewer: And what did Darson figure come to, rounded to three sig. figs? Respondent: 655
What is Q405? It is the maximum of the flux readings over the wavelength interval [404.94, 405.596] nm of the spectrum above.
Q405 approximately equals 37.78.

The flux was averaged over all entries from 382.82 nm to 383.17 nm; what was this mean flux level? 20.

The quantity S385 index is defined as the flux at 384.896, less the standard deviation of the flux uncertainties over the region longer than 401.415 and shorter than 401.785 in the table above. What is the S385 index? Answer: 32.7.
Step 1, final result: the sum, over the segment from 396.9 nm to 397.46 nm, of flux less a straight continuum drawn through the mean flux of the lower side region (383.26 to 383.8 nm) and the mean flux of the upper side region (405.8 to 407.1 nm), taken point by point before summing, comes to -18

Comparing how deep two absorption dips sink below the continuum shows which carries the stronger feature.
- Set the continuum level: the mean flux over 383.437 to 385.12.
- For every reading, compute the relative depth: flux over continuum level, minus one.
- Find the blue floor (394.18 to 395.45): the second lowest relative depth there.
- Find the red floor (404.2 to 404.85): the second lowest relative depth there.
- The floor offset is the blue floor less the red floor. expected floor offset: -0.23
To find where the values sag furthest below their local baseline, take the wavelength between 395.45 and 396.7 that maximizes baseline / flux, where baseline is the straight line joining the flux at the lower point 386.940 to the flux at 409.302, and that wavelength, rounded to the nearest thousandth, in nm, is 396.683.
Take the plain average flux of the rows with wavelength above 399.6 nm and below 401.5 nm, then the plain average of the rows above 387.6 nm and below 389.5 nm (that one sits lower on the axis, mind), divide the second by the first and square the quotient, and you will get 0.72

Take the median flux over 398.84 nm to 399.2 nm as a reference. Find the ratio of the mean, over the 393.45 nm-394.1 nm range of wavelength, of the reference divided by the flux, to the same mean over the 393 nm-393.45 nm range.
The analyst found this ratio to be 0.77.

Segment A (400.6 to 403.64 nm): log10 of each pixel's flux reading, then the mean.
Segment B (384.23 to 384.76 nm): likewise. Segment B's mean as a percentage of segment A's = 90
